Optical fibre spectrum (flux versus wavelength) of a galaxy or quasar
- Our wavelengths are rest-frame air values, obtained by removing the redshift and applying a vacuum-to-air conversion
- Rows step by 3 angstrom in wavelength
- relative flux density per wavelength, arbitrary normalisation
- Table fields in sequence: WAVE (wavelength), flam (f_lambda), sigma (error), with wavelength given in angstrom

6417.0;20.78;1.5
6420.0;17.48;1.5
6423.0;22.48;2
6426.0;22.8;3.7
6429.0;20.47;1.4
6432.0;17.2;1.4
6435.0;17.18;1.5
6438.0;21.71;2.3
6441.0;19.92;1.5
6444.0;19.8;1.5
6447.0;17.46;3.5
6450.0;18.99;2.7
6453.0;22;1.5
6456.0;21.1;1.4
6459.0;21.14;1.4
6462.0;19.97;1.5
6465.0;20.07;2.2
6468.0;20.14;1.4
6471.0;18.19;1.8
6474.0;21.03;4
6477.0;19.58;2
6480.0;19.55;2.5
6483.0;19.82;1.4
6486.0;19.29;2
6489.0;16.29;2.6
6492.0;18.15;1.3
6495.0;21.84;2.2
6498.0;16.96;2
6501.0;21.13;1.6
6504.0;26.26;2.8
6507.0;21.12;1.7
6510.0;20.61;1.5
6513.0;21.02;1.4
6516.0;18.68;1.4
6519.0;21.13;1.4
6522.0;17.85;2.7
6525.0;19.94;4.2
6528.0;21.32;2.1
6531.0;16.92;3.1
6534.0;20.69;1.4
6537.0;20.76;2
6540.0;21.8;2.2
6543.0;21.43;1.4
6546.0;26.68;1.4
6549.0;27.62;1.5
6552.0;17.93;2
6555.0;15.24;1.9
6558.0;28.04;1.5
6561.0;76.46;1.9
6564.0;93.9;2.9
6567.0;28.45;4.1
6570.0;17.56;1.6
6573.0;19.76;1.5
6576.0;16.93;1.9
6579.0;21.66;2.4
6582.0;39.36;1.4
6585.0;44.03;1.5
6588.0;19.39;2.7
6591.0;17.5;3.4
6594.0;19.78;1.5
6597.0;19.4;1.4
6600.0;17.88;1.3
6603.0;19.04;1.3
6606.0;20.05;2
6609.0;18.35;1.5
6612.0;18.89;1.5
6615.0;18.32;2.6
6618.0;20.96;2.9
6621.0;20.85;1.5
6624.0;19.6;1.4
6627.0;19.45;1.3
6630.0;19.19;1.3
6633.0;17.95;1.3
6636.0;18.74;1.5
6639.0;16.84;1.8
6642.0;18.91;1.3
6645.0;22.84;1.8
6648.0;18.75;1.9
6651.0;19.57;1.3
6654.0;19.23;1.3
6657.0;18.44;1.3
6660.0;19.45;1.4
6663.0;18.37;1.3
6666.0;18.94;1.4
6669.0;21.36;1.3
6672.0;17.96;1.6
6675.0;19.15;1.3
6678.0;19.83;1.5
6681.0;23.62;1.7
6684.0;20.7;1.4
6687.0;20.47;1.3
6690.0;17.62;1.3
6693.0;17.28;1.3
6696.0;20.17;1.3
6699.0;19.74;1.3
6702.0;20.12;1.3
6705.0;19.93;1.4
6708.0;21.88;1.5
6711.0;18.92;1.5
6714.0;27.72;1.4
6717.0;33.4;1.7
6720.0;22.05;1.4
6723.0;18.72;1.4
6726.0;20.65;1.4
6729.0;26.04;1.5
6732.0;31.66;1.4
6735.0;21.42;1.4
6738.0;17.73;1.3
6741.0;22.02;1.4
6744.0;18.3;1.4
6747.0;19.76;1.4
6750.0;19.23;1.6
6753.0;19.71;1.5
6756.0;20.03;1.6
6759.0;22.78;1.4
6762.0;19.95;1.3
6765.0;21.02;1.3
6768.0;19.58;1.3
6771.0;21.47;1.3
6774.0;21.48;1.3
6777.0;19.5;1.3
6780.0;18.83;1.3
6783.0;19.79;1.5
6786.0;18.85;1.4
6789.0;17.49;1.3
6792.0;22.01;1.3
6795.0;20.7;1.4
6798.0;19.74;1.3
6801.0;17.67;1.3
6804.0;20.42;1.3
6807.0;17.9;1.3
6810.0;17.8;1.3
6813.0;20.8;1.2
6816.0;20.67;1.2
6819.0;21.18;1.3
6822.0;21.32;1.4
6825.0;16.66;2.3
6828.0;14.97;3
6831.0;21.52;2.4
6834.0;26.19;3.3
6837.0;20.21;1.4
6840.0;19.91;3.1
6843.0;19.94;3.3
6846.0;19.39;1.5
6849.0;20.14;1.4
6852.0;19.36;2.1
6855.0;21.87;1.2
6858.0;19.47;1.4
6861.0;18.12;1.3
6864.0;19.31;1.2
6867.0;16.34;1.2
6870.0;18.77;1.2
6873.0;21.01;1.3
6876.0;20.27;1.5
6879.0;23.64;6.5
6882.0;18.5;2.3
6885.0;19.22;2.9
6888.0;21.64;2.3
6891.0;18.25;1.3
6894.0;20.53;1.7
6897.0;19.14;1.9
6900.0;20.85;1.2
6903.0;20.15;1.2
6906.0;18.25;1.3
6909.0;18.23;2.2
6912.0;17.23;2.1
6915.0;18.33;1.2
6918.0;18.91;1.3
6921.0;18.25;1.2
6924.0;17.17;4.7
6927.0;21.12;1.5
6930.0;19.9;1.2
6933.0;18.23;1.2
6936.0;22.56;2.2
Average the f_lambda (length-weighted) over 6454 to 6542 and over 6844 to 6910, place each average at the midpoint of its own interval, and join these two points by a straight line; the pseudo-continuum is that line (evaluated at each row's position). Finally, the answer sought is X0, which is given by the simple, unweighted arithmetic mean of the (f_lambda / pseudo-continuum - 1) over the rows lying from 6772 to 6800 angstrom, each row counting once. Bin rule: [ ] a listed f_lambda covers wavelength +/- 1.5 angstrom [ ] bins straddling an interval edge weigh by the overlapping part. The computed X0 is 0.00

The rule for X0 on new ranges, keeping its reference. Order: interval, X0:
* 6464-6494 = -0.05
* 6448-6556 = 0.01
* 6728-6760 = 0.09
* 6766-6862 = 0.01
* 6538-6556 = 0.09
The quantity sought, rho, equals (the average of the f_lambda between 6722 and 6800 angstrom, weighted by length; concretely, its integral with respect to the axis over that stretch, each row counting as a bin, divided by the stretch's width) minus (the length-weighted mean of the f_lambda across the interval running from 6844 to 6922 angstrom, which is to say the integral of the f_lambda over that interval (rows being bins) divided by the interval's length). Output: 1.3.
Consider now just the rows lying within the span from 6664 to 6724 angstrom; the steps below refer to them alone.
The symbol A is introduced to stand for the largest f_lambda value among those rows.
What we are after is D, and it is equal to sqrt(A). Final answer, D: 5.8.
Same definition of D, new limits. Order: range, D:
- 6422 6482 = 4.8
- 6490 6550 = 5.3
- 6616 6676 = 4.8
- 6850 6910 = 4.9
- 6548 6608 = 9.7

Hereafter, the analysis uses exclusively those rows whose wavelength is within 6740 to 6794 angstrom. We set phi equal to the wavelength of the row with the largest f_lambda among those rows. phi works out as 6759.0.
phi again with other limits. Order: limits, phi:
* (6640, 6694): 6681.0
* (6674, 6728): 6717.0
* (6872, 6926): 6879.0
